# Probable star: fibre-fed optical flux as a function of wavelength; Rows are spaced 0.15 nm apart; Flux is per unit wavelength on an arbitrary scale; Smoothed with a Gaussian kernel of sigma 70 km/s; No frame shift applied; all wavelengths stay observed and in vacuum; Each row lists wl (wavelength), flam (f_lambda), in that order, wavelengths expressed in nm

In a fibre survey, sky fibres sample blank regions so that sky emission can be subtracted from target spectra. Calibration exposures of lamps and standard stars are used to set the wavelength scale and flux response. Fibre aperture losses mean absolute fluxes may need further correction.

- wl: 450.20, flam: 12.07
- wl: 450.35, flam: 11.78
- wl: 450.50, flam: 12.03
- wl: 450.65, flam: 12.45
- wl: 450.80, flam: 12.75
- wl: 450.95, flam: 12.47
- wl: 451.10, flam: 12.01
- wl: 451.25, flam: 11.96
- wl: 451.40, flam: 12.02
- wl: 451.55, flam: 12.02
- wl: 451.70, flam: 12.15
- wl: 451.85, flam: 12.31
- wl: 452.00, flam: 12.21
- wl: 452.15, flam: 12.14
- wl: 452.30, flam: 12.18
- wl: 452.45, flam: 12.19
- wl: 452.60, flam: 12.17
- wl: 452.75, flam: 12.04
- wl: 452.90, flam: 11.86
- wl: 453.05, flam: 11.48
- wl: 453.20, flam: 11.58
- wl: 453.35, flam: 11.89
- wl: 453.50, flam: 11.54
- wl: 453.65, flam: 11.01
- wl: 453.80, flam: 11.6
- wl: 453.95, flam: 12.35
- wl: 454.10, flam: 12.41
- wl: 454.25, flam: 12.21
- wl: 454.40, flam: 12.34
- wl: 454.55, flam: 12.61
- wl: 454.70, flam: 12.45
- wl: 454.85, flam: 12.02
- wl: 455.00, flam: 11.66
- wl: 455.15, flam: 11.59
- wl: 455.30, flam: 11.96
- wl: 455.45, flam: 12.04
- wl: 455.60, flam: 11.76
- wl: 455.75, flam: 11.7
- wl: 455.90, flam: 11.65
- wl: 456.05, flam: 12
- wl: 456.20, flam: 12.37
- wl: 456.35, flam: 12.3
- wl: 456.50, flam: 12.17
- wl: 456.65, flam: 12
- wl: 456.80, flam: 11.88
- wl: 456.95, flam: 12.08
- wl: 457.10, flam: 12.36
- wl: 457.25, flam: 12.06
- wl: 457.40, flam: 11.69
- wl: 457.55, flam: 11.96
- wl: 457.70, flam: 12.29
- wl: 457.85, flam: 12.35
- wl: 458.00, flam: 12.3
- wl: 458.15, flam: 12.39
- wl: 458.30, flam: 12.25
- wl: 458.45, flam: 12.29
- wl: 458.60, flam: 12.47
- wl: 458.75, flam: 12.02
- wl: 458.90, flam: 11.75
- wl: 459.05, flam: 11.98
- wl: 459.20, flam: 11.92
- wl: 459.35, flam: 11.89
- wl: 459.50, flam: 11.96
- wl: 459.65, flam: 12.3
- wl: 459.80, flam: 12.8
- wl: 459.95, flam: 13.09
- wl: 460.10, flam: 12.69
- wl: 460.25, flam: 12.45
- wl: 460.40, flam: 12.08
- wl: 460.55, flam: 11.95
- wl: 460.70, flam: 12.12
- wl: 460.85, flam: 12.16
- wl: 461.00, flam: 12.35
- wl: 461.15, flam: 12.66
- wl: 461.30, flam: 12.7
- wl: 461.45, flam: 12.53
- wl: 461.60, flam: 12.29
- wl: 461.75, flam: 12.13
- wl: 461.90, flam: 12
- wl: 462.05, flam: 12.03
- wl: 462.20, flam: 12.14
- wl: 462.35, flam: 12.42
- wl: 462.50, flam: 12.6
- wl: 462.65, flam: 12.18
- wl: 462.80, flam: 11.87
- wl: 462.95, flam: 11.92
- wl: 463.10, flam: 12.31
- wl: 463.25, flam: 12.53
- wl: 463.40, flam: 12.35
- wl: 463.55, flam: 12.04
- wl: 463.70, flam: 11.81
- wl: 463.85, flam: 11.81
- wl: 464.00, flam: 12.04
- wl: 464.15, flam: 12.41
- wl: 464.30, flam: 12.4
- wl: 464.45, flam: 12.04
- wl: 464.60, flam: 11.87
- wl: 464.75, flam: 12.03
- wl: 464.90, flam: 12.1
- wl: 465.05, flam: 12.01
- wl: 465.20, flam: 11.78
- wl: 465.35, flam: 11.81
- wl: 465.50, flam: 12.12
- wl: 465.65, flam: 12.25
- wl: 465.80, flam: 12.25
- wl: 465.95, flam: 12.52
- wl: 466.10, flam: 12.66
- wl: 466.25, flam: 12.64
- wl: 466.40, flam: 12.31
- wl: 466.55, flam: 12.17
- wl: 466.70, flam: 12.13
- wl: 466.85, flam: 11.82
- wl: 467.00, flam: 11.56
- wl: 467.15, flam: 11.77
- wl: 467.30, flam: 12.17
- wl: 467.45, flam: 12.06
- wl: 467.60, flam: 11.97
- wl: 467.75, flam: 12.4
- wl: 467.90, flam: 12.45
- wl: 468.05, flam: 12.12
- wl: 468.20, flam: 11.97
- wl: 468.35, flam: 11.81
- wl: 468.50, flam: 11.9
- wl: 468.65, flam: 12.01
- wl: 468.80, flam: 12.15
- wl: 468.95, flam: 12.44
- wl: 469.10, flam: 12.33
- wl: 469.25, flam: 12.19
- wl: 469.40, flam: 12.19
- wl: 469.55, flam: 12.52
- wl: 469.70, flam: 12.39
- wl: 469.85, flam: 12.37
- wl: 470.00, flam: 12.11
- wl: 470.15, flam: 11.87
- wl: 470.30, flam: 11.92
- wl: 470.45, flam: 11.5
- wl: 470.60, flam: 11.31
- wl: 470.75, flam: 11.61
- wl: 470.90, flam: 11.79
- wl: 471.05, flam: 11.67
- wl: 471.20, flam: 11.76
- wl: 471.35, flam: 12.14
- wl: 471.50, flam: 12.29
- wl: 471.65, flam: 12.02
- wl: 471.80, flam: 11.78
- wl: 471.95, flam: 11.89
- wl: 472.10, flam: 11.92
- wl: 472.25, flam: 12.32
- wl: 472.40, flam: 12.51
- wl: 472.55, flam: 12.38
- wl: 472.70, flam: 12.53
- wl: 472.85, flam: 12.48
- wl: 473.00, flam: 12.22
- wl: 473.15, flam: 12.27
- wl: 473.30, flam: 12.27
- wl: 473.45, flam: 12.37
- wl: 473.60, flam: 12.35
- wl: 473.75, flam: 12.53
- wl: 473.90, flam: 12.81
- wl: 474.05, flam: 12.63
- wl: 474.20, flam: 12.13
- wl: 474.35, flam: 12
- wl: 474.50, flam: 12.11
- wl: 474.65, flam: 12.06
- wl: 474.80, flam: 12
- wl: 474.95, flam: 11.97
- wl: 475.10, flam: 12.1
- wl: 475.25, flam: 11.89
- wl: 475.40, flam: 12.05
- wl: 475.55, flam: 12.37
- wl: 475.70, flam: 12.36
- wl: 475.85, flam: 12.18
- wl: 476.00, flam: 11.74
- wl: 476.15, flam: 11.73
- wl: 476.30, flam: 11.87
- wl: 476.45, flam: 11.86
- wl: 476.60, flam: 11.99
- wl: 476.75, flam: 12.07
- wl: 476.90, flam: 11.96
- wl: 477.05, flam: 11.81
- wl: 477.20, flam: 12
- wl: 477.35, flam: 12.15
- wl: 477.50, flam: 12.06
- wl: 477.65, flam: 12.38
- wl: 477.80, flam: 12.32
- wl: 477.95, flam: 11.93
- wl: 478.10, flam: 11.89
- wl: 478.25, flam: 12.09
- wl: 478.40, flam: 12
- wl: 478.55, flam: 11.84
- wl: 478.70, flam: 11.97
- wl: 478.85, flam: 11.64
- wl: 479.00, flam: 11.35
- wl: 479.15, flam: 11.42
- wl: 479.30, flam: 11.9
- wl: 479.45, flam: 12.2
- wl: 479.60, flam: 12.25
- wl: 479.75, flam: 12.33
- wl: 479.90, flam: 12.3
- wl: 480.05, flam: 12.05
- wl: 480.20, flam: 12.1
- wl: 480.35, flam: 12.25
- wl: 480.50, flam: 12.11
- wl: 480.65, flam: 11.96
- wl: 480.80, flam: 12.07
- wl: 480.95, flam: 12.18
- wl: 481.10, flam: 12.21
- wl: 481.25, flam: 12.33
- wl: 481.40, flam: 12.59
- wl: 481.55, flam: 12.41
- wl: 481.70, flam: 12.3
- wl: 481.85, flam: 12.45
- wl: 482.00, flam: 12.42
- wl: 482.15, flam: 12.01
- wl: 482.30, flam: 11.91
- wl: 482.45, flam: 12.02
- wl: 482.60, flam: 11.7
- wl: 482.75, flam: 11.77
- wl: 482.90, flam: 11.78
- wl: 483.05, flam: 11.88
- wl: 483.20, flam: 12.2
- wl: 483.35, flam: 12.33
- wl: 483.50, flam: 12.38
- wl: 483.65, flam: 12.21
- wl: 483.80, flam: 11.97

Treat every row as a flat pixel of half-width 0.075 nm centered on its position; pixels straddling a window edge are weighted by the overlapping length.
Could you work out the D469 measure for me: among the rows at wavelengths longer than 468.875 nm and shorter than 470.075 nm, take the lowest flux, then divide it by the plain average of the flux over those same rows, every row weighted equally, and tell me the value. 0.9832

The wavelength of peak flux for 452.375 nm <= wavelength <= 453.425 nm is 452.45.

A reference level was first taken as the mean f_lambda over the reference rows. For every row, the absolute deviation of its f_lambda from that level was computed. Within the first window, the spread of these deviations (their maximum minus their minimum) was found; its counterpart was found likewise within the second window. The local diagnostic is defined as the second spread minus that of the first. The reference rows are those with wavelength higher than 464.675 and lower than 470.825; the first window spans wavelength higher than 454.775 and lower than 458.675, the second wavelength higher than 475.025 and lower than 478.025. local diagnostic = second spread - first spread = -0.14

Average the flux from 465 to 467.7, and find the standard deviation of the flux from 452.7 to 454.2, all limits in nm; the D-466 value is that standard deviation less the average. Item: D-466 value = -11.7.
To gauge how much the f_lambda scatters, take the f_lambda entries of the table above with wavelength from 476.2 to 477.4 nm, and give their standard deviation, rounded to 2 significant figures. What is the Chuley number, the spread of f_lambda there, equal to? 0.11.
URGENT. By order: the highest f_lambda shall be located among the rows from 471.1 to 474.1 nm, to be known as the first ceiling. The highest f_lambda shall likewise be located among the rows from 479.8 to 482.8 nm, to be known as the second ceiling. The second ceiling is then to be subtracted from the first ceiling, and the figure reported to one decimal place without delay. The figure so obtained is 0.2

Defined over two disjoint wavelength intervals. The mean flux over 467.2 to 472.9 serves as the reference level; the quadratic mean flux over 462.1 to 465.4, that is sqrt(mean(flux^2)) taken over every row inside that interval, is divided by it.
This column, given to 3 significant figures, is 1.00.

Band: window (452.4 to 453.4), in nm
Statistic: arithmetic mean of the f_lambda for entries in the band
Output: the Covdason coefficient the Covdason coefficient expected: 11.9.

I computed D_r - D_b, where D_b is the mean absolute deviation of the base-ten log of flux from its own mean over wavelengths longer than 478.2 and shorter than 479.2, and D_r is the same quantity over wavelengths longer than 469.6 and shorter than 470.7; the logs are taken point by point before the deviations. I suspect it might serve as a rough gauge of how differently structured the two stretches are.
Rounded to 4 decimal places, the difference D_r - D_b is 0.0023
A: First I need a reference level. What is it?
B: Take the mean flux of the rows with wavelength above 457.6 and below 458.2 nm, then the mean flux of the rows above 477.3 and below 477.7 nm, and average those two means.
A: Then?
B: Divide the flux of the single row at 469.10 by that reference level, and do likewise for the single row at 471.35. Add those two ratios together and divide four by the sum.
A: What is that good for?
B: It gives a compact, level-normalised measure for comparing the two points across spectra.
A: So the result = 2.00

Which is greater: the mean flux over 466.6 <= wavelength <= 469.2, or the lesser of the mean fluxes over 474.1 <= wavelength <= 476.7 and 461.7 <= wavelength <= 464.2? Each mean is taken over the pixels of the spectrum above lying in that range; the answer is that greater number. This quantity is 12.1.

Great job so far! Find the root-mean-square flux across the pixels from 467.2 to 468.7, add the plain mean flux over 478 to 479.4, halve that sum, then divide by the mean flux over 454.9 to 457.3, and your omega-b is 1.00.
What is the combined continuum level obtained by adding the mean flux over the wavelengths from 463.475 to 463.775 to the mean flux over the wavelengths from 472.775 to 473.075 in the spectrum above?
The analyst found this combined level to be 24.3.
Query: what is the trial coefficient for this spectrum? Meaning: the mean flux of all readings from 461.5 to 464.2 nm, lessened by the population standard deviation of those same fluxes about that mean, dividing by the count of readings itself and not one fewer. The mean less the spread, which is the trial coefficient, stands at 11.9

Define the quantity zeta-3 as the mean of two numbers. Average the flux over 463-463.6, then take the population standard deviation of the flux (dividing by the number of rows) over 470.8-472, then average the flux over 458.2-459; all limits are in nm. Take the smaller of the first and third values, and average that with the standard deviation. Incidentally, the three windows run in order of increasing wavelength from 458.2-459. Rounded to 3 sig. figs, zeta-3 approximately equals 6.18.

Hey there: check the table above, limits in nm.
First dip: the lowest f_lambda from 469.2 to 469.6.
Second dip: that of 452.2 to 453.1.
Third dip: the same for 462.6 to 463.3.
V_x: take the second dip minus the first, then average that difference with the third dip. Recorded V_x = 5.58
